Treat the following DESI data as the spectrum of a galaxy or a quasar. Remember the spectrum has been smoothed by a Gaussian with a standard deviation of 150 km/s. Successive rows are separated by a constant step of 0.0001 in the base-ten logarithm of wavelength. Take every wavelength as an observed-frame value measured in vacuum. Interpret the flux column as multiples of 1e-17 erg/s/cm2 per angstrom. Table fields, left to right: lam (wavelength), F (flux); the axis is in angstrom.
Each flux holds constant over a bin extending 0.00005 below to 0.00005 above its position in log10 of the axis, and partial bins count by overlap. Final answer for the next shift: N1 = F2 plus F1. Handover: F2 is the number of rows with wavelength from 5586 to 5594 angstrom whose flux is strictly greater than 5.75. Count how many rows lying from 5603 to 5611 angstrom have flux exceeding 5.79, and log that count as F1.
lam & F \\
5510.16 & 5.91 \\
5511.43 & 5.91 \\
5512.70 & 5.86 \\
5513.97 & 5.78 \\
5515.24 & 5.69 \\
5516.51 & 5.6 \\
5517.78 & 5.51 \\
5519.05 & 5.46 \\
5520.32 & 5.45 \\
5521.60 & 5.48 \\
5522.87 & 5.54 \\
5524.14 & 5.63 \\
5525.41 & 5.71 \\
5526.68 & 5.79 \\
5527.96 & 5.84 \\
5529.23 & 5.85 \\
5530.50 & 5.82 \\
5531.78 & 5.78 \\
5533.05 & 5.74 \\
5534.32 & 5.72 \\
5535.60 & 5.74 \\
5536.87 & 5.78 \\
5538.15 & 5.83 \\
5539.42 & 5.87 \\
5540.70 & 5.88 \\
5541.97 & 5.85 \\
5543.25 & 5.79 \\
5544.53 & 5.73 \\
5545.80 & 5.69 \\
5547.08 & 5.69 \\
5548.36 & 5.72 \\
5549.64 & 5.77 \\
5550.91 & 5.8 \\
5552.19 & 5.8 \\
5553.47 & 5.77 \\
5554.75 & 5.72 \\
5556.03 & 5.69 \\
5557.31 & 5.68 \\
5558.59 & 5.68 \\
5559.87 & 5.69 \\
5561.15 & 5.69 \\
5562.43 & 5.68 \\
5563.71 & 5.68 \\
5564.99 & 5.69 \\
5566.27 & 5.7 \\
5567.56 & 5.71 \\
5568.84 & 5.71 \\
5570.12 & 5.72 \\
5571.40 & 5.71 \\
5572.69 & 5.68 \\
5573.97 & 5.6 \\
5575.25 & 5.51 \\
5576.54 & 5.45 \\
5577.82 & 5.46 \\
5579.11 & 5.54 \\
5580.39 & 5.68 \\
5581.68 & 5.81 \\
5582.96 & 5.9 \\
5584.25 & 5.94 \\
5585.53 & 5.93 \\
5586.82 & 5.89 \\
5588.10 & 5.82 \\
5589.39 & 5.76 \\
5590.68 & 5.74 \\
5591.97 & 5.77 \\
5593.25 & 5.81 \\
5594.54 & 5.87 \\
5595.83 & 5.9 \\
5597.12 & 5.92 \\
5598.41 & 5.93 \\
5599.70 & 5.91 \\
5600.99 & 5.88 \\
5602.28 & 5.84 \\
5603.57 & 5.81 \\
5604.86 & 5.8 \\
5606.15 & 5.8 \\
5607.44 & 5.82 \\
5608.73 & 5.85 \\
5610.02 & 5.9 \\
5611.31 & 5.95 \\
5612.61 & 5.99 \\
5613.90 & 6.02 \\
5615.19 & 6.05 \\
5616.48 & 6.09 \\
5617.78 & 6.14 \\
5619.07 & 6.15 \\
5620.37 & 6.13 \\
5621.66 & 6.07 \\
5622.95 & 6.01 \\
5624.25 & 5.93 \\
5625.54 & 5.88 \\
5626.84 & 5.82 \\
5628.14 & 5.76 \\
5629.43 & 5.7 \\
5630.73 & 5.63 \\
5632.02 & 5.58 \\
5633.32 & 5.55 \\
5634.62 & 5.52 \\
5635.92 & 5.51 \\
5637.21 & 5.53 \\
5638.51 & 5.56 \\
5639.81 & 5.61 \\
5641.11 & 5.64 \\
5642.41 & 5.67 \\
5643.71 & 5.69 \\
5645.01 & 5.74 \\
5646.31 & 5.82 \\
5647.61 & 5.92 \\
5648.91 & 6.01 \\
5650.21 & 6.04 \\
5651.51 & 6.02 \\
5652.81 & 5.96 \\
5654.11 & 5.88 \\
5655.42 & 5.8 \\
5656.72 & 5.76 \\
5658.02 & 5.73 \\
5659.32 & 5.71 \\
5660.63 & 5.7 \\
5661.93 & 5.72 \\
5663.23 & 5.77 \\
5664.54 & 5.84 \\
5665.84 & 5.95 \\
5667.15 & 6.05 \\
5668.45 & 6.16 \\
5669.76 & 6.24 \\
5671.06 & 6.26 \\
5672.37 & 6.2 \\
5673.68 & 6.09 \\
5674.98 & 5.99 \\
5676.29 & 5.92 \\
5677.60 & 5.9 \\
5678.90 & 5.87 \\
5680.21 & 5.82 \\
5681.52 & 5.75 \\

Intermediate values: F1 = 6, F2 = 5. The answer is 11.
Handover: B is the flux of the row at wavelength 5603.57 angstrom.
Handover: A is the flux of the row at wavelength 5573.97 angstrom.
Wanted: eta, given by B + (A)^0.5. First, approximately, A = 5.6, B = 5.81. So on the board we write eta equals 8.18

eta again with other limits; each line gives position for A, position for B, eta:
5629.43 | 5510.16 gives 8.30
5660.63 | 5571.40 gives 8.10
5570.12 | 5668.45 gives 8.55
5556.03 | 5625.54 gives 8.27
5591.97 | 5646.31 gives 8.22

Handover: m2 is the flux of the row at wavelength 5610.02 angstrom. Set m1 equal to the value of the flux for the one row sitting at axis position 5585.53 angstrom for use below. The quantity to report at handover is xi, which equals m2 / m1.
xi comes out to 0.99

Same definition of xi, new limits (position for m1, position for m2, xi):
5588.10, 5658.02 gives 0.98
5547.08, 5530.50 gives 1.02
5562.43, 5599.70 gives 1.04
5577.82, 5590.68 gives 1.05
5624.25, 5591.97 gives 0.97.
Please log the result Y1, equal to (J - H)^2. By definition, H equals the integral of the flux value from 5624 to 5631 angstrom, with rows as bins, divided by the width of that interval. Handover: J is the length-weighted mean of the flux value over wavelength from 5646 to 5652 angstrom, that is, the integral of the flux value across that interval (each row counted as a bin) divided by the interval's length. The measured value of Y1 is 0.034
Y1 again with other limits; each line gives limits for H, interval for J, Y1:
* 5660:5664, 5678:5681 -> 0.014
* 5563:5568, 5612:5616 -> 0.120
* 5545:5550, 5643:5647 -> 0.001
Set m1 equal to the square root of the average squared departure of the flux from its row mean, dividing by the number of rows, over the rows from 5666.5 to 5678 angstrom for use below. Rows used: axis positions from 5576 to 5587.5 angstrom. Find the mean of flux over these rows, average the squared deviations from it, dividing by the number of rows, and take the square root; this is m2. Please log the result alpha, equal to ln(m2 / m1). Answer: 0.42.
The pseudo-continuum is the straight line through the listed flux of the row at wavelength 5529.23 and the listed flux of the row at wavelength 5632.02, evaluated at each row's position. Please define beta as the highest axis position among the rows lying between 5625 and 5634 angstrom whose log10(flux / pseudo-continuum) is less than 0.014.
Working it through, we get 5633.32 angstrom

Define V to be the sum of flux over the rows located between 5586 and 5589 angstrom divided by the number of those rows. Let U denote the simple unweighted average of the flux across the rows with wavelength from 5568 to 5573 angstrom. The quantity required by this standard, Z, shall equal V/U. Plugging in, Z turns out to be 1.03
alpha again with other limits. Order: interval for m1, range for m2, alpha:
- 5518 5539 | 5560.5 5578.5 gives -0.38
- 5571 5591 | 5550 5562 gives -1.20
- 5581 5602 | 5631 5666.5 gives 0.91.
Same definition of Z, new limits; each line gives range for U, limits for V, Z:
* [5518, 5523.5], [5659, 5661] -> 1.04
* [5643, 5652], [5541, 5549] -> 0.98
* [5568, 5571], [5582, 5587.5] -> 1.03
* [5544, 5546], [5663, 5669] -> 1.04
